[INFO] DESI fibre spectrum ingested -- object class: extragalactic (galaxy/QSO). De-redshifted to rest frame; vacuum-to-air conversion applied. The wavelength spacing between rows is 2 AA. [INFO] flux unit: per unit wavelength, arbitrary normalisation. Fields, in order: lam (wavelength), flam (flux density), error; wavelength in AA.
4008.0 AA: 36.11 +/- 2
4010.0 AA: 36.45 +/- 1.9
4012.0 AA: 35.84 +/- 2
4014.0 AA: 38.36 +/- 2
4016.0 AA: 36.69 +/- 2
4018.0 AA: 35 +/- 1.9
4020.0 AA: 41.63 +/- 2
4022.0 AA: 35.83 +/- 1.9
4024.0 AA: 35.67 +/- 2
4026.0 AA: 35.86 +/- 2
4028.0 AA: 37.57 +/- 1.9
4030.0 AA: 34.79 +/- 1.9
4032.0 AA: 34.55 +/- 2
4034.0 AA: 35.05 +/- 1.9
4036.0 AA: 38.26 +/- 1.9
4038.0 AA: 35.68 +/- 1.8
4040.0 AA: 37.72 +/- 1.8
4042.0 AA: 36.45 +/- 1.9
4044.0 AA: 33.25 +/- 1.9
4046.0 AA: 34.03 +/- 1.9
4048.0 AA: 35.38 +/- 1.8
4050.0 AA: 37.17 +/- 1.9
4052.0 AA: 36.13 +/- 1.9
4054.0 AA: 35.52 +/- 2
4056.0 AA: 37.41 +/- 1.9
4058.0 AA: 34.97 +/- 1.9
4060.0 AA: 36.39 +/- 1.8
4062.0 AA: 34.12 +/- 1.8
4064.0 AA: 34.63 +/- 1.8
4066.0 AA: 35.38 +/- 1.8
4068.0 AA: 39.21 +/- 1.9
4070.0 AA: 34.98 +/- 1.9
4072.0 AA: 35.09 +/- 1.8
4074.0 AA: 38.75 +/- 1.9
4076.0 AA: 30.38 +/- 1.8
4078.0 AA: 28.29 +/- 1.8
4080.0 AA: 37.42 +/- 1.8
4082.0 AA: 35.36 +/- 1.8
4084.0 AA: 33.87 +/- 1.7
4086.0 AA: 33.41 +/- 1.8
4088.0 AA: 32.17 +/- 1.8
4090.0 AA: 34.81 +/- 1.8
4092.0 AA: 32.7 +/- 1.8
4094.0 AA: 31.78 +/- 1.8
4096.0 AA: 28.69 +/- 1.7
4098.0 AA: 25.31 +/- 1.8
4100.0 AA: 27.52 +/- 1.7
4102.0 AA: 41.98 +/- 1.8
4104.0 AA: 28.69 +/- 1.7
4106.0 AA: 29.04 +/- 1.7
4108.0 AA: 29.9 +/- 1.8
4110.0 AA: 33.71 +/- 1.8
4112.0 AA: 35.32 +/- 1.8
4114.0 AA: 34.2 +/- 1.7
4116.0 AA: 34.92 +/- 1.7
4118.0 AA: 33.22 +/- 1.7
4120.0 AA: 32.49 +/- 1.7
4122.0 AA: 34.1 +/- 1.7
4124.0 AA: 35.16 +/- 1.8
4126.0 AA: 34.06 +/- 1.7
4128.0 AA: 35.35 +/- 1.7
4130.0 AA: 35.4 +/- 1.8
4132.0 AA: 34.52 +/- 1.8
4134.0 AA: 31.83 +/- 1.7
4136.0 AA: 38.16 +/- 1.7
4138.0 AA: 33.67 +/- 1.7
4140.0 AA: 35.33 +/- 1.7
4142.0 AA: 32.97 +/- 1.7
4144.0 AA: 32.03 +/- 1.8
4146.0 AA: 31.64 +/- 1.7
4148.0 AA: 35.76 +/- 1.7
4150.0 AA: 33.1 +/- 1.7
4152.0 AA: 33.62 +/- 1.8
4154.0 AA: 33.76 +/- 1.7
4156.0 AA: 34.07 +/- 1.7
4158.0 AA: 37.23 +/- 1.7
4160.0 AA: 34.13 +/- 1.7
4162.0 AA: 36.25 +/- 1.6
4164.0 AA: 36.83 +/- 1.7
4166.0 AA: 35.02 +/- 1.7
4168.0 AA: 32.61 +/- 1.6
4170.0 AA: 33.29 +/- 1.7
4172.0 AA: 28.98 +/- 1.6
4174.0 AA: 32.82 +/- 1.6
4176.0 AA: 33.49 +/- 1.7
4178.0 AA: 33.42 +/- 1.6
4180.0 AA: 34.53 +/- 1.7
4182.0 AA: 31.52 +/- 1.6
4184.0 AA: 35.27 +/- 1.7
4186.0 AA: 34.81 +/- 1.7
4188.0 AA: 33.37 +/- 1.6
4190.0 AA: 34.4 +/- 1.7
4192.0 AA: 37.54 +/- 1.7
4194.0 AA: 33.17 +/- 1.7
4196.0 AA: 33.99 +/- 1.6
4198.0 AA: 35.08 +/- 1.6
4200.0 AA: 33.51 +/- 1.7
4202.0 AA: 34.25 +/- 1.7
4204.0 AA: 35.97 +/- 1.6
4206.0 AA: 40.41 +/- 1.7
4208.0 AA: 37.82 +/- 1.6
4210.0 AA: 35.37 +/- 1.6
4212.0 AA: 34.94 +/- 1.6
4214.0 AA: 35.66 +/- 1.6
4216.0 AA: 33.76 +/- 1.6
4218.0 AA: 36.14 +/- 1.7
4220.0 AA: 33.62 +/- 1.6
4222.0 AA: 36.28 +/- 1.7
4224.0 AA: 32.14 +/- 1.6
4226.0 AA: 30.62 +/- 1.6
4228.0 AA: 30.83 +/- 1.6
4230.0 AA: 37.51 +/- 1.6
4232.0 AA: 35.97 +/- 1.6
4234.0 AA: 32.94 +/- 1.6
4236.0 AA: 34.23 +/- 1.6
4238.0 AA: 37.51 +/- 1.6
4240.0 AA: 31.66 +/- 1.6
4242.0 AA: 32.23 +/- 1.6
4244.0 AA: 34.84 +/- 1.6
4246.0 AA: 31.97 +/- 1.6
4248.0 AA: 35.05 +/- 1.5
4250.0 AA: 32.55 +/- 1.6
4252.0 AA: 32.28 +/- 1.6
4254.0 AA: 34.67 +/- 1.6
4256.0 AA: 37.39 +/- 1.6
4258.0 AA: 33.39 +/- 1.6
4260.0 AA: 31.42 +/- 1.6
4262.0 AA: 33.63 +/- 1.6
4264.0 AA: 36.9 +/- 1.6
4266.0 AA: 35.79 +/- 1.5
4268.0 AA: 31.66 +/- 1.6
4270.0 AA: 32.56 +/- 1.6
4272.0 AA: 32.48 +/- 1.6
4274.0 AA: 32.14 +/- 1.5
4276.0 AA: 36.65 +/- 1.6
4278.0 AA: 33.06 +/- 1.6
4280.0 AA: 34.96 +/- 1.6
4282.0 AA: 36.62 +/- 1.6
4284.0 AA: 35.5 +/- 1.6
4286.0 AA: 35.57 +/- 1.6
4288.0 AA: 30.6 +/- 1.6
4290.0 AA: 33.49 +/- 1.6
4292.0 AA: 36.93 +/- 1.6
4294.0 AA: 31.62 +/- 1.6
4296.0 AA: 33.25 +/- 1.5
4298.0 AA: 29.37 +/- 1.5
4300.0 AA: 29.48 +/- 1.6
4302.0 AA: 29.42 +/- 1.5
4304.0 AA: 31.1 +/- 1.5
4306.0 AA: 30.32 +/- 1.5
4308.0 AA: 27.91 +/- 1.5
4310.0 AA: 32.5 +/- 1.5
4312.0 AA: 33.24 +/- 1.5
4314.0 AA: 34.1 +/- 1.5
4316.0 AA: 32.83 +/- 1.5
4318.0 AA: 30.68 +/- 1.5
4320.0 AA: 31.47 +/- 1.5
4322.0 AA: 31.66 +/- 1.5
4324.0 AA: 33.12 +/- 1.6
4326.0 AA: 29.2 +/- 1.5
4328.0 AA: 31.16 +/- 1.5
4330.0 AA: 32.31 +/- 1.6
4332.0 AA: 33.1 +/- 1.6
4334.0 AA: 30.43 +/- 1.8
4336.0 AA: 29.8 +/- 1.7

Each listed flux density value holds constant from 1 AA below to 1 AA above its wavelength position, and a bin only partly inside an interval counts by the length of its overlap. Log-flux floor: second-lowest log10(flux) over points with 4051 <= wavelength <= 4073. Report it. 1.54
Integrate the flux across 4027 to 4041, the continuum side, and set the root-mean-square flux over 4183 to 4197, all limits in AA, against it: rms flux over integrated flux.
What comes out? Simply 0.068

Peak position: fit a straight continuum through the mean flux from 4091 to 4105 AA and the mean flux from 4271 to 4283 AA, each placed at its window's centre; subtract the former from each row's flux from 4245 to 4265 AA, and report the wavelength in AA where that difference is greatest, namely 4256.0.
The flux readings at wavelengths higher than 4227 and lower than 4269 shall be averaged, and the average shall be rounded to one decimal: 34.0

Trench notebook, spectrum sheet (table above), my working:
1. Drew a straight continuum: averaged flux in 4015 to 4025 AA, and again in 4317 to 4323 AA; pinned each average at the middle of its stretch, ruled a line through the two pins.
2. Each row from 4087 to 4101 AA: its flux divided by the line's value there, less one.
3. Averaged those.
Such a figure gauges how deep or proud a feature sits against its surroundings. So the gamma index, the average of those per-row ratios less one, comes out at -0.145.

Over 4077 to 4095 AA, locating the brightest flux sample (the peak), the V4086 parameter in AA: 4080.0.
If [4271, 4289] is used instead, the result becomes 4276.0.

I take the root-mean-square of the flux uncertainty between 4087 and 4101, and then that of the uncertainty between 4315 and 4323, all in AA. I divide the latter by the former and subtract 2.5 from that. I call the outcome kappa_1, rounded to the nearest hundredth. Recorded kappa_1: -1.65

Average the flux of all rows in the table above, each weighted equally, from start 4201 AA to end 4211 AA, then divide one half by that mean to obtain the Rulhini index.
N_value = 0.0136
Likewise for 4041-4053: 0.0141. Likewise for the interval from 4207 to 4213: 0.0139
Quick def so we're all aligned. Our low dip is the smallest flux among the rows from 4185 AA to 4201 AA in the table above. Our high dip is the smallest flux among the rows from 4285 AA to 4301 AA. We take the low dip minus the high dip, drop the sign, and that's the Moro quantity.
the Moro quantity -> 3.8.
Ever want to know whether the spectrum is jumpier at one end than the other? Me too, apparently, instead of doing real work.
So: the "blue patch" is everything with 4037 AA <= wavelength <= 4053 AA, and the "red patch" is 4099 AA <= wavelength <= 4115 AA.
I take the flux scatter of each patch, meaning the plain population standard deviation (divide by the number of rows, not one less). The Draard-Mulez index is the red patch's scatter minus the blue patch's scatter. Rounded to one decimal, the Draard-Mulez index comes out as 3.1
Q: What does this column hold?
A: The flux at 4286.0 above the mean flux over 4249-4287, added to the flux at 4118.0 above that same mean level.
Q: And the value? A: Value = 0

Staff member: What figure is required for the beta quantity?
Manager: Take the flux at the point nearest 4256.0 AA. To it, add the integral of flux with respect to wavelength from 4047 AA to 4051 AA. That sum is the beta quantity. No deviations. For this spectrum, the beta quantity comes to 182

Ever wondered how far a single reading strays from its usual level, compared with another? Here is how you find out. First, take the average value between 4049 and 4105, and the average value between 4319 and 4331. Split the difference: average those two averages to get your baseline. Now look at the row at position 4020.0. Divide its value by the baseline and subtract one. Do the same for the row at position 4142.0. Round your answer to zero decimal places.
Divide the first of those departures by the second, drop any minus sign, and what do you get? 40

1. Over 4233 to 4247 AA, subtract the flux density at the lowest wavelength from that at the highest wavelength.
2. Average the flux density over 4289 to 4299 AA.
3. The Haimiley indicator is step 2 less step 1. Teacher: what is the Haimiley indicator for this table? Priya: 34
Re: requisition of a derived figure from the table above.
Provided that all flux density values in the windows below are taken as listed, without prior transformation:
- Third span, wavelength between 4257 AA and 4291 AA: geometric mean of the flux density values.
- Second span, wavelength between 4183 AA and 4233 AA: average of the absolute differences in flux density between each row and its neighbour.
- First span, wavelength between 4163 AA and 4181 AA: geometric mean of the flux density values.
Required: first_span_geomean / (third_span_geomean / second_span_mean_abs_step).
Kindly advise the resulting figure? 2.1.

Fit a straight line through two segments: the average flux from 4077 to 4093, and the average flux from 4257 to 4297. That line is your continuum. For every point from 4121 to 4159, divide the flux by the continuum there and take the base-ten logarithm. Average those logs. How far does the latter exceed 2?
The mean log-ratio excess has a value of -1.99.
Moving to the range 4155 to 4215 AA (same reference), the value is -1.99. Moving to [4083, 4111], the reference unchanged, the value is -2.03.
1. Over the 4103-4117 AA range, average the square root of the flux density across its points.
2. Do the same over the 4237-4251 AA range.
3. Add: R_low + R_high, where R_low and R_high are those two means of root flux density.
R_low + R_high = 11.5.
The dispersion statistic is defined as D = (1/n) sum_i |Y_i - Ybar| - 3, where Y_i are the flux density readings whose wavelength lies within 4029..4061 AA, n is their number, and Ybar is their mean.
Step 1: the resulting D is -1.88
